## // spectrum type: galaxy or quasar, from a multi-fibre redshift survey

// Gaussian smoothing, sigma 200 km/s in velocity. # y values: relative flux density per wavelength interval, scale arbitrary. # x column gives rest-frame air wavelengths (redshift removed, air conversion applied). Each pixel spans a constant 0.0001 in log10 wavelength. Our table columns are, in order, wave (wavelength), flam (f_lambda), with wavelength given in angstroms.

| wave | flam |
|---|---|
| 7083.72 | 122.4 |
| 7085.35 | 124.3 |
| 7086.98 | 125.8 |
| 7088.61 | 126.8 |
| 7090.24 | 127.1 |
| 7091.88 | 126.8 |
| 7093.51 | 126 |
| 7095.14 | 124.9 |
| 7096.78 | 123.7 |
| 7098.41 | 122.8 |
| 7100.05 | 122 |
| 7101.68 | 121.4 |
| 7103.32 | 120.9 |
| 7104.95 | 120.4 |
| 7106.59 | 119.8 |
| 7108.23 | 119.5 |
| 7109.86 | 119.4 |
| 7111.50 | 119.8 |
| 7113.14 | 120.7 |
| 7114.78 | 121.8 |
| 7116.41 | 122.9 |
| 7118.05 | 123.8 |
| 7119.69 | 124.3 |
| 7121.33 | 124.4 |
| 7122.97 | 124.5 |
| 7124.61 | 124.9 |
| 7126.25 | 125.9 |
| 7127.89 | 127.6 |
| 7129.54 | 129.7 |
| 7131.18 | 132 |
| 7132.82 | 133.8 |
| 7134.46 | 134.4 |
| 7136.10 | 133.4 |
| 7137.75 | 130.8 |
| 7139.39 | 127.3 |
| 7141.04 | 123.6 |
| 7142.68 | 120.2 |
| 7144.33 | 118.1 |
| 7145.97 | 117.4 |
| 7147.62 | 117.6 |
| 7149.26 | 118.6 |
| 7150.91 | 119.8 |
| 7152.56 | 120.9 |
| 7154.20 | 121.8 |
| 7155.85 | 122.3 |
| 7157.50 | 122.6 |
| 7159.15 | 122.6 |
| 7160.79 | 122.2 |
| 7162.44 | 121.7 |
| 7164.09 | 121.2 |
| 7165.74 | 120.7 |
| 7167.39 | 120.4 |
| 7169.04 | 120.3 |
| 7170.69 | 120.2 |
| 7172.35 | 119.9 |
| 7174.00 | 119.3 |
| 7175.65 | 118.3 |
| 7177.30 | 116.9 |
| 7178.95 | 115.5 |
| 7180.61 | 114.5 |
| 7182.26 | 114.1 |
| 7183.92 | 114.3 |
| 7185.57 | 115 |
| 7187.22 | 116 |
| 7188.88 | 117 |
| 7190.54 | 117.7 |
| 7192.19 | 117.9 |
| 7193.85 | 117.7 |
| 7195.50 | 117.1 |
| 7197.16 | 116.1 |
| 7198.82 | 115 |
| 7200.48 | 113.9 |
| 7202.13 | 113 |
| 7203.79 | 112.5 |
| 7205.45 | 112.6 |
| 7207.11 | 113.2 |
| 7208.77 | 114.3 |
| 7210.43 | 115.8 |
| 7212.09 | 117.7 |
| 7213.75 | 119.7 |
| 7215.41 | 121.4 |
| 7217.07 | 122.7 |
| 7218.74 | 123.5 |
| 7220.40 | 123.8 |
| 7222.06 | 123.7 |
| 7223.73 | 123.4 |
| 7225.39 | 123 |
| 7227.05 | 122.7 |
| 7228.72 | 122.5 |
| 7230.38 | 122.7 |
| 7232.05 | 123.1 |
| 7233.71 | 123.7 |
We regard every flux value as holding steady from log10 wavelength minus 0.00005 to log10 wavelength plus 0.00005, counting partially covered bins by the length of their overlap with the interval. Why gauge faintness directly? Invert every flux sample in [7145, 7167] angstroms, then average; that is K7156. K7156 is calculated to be 0.0083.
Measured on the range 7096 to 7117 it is 0.0083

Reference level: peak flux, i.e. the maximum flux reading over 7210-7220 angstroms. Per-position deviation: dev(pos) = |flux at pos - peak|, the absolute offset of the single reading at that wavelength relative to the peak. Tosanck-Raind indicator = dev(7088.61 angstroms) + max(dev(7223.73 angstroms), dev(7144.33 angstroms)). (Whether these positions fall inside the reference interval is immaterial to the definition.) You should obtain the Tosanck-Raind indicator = 8.7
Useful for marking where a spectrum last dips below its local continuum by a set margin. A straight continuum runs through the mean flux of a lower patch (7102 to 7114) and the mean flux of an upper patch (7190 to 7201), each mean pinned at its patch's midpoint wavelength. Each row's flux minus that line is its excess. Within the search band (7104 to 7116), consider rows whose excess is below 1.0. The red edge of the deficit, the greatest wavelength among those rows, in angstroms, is 7113.14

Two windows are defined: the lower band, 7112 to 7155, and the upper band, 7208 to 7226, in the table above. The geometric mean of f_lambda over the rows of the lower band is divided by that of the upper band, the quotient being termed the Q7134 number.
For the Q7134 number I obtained 1.03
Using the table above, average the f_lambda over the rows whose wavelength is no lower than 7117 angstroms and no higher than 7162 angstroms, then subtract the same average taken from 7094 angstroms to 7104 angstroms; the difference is 2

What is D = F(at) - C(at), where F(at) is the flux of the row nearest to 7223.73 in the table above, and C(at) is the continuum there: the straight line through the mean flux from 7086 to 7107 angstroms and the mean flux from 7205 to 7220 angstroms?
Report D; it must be 6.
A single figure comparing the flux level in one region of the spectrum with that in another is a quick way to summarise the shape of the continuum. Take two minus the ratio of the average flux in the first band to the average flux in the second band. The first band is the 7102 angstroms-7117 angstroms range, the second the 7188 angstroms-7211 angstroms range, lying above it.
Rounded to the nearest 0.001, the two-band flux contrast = 0.954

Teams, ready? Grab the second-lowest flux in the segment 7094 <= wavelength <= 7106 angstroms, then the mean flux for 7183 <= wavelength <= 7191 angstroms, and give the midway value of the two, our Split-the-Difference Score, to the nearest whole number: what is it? 118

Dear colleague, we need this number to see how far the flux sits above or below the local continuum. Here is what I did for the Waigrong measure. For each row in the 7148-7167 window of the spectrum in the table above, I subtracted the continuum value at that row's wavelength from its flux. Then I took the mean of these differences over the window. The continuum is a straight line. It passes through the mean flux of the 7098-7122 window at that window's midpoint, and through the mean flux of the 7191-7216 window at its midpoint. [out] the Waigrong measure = 3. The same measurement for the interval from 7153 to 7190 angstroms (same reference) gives 1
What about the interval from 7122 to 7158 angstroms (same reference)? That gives 5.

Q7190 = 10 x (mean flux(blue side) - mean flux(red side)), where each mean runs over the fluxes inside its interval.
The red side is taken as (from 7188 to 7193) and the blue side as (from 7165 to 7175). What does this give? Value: 26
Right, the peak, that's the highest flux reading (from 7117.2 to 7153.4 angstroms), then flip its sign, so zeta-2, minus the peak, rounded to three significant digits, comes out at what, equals -134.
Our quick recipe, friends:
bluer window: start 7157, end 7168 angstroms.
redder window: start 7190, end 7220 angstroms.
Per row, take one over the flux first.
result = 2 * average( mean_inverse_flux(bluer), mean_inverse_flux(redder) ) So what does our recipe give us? 0.0168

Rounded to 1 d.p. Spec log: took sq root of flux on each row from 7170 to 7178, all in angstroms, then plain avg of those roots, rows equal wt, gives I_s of 10.9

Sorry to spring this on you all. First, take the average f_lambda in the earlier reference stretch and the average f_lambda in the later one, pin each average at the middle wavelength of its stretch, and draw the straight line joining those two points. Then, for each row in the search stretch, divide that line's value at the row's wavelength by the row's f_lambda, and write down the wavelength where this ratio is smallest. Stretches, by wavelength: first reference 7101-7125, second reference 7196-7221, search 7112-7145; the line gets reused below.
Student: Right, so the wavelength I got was 7134.46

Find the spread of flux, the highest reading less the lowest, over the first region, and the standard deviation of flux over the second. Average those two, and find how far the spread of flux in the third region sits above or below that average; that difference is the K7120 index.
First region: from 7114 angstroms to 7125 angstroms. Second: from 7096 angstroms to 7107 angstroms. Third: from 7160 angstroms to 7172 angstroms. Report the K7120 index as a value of -0.2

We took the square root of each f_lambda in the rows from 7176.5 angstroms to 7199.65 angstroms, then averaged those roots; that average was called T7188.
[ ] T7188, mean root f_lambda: 10.8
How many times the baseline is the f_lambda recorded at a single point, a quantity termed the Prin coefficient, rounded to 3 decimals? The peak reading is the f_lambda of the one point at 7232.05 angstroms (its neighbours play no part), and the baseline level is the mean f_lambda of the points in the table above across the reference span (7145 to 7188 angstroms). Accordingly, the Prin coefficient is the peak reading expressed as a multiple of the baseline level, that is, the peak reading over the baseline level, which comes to 1.034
